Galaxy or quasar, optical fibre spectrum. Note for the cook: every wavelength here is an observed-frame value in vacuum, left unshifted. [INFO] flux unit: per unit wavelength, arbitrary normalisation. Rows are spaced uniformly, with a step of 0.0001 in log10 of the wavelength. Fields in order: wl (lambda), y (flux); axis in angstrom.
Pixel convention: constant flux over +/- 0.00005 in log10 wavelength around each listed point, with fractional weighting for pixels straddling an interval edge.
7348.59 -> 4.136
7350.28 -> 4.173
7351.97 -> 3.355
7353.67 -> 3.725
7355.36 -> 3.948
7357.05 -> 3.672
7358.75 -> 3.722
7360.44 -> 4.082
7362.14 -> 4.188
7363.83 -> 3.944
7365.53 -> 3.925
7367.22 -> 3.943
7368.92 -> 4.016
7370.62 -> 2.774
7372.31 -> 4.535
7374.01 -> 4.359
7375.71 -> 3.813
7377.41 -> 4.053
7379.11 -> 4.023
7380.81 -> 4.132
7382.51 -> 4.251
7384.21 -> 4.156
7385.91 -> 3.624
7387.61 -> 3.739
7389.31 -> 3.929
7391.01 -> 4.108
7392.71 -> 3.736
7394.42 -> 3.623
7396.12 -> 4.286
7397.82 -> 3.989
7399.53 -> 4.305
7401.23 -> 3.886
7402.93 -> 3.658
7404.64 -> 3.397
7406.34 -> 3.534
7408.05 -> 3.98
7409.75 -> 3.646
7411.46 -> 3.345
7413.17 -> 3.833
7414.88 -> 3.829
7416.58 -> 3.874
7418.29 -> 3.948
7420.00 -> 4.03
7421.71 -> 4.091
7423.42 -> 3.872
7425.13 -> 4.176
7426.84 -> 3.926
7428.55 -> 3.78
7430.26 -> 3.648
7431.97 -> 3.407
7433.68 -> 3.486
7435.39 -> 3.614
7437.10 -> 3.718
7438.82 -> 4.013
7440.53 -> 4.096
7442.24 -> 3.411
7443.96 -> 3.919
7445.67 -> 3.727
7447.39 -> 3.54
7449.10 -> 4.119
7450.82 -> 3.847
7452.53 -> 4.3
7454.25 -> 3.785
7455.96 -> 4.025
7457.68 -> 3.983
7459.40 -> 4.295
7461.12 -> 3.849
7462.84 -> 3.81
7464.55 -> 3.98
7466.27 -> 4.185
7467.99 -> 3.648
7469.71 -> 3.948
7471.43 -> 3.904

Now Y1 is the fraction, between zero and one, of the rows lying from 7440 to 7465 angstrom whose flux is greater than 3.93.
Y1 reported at 0.47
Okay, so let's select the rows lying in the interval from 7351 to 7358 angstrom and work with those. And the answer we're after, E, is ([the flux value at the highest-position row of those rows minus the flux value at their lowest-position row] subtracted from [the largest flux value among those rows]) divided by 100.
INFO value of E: 0.0363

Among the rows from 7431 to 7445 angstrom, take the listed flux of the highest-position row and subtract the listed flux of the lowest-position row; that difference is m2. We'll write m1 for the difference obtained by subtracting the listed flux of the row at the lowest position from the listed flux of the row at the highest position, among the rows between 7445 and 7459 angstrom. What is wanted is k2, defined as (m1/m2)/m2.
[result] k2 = 1.0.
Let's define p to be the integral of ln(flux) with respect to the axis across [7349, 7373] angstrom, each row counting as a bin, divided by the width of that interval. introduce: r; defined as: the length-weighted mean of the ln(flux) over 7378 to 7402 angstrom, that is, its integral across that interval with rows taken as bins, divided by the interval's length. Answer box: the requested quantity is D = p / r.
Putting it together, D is 0.97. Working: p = 1.34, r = 1.38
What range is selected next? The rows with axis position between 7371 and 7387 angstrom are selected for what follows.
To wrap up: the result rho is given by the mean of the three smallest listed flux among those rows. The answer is 3.82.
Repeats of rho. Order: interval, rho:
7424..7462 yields 3.43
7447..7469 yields 3.66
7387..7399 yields 3.70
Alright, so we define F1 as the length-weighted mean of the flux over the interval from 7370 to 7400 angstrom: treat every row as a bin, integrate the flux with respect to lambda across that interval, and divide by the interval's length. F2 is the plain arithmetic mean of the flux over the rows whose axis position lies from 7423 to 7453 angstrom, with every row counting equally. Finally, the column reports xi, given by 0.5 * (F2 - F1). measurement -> -0.08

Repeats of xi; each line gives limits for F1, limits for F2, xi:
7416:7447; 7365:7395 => 0.06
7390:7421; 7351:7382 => 0.03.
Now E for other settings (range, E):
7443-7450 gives 0.0392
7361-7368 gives 0.0443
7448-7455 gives 0.0463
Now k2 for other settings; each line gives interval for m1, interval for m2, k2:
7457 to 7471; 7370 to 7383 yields 0.0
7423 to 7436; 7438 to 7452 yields -9.4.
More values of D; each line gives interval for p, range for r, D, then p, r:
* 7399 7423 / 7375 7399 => 0.97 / 1.33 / 1.38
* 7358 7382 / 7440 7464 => 1.01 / 1.37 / 1.36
